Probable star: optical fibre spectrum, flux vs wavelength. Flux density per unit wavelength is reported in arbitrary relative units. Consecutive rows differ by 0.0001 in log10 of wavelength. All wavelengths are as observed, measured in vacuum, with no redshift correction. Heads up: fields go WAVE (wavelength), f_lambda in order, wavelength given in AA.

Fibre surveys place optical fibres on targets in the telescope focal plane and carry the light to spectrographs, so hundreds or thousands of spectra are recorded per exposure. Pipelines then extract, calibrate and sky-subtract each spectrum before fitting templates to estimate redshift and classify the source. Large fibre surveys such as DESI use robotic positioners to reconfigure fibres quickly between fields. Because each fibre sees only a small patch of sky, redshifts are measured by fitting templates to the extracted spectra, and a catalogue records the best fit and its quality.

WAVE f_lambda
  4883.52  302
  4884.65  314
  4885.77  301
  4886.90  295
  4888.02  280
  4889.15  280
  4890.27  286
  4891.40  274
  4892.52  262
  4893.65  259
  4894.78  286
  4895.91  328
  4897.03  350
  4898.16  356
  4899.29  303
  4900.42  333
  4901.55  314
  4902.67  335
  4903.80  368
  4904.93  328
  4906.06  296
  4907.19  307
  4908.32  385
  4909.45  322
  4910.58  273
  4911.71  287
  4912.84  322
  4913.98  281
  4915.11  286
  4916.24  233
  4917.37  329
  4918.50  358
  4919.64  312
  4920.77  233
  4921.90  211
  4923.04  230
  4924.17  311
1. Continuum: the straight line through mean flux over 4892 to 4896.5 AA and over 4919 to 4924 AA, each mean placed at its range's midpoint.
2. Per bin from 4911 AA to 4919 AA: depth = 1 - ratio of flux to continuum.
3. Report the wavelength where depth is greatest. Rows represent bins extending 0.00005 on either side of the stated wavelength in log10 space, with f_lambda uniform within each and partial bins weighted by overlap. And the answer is 4916.24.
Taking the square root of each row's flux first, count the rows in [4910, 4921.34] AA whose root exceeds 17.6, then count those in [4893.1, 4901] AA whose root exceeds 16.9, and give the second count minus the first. 2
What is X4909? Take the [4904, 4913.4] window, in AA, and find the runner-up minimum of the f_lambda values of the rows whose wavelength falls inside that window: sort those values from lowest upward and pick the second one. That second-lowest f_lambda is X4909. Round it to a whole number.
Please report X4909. 287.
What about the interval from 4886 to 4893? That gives 274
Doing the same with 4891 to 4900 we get 262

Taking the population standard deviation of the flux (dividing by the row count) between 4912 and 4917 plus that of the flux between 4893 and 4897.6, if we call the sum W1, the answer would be 67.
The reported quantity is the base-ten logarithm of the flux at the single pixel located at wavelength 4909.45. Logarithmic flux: 2.51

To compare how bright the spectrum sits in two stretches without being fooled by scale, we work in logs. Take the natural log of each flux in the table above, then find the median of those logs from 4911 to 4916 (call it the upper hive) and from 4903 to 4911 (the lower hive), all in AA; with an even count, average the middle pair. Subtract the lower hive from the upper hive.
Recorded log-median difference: -0.12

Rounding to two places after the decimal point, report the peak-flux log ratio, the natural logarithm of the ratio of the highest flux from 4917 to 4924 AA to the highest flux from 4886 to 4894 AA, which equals 0.19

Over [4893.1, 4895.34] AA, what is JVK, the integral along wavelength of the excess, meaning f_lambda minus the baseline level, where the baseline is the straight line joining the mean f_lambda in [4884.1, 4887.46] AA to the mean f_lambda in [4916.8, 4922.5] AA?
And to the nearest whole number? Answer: -61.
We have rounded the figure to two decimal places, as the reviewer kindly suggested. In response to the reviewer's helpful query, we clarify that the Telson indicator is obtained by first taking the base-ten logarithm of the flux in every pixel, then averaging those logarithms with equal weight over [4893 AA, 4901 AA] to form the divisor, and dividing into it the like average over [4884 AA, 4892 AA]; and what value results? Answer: 0.99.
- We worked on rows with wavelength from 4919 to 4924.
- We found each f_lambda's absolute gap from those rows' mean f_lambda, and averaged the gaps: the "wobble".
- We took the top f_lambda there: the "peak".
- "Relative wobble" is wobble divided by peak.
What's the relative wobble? 0.10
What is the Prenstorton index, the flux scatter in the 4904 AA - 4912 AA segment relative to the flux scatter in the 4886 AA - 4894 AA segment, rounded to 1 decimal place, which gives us 2.9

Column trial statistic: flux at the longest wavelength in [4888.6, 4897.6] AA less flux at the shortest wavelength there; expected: 70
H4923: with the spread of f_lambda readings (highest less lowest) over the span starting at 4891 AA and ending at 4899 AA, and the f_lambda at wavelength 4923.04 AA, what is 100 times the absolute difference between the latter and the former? 13300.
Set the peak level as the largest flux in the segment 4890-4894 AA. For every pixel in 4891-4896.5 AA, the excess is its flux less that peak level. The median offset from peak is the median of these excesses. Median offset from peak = -12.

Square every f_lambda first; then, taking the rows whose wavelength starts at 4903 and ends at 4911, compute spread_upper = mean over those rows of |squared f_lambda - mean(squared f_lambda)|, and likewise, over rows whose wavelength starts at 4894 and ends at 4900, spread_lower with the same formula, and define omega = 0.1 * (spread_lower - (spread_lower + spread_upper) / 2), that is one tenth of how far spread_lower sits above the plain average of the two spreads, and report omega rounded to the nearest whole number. -218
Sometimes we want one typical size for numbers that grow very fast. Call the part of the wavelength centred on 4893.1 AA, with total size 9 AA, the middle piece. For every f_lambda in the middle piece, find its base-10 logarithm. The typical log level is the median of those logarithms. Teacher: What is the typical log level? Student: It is 2.45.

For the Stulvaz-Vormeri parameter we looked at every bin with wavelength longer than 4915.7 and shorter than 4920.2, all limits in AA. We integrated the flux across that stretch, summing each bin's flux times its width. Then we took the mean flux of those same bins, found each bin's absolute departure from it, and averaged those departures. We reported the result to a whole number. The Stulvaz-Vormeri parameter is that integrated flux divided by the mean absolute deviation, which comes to 37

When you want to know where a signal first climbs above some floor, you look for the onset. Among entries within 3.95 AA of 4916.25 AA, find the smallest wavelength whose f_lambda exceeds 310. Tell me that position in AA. 4912.84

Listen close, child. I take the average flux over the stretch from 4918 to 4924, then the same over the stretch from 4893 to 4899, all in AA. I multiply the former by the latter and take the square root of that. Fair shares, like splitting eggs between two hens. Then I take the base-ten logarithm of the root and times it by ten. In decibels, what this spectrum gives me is 24.6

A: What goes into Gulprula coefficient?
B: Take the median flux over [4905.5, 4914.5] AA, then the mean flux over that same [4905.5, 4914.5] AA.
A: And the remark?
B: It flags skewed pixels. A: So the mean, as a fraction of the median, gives 1.03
